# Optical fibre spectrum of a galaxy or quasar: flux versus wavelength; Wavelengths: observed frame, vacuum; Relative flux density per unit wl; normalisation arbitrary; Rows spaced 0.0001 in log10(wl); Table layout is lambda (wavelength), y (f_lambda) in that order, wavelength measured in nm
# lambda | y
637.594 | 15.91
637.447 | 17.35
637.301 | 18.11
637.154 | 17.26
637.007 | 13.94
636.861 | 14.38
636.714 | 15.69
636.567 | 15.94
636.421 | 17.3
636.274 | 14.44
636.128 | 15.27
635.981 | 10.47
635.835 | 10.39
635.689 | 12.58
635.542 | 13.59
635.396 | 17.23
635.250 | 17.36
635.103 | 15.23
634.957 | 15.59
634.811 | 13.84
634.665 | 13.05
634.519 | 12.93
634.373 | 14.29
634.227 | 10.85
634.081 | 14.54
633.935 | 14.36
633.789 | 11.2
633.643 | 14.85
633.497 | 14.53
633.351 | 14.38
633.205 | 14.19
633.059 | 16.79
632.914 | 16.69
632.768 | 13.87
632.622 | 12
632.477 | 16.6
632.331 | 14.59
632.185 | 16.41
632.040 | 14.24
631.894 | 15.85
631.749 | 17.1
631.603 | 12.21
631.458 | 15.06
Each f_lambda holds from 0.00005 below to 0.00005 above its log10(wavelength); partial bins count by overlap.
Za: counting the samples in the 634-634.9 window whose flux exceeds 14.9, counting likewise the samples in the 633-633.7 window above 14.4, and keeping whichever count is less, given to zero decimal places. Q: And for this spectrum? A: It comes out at 0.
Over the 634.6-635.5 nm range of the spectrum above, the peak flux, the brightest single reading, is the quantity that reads 17.36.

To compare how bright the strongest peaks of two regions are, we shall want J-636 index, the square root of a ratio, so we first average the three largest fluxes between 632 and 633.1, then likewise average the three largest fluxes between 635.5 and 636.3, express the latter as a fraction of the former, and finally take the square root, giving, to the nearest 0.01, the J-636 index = 0.93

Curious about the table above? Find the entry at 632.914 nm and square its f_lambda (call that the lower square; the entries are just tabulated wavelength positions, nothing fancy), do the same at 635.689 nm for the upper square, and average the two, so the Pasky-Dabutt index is 218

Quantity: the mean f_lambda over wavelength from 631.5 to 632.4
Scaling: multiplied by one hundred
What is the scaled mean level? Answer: 1507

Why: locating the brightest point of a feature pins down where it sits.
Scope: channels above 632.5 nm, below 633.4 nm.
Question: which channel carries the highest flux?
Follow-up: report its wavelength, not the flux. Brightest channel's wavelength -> 633.059 nm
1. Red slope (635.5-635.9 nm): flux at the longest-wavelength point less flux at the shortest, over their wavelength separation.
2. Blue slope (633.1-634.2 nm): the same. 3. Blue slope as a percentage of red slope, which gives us -4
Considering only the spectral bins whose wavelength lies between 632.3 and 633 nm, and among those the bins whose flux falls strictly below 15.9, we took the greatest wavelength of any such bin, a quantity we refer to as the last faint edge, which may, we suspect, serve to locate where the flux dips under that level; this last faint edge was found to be 632.768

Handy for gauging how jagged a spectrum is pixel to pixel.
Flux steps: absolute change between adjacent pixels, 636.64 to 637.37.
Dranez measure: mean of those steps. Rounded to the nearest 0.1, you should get 1.5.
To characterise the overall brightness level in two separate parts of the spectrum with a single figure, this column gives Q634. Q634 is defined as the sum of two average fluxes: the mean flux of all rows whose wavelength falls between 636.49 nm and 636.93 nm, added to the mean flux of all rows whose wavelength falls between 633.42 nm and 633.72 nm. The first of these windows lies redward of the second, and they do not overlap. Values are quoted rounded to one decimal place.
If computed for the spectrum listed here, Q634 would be 30.0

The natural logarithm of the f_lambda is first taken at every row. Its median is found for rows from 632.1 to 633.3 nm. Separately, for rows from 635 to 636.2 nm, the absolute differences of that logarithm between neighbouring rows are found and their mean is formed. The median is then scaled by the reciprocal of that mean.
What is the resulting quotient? 18.6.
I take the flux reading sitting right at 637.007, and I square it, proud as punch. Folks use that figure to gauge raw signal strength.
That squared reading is 194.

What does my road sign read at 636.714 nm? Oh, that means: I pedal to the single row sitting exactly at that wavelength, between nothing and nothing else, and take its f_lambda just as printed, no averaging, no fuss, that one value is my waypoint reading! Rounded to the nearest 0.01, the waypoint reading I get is 15.69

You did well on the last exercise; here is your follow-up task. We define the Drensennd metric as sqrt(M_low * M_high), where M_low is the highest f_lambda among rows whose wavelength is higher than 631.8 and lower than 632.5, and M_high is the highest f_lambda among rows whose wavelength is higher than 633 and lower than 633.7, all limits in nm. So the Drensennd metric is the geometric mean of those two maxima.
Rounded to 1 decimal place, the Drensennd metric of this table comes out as 16.7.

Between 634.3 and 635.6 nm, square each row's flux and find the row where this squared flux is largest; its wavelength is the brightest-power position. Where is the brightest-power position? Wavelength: 635.250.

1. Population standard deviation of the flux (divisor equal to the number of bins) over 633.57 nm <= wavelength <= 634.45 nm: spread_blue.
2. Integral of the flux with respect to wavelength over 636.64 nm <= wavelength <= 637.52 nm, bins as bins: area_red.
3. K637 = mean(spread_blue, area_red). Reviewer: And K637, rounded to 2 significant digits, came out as 7.9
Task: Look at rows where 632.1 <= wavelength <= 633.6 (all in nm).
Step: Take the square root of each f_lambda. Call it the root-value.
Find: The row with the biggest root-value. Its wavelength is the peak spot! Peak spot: 633.059 nm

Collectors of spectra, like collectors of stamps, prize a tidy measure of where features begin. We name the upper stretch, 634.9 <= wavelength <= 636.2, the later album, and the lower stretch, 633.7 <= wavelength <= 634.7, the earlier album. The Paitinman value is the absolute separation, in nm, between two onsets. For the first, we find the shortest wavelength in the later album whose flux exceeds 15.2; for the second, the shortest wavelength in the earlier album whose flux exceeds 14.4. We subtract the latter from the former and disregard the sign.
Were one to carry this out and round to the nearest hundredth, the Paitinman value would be 0.88 nm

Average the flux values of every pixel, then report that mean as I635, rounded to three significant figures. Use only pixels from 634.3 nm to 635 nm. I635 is 13.9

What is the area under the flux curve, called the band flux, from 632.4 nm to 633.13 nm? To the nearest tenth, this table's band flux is 11.1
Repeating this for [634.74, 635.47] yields 11.6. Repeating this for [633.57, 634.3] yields 9.6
